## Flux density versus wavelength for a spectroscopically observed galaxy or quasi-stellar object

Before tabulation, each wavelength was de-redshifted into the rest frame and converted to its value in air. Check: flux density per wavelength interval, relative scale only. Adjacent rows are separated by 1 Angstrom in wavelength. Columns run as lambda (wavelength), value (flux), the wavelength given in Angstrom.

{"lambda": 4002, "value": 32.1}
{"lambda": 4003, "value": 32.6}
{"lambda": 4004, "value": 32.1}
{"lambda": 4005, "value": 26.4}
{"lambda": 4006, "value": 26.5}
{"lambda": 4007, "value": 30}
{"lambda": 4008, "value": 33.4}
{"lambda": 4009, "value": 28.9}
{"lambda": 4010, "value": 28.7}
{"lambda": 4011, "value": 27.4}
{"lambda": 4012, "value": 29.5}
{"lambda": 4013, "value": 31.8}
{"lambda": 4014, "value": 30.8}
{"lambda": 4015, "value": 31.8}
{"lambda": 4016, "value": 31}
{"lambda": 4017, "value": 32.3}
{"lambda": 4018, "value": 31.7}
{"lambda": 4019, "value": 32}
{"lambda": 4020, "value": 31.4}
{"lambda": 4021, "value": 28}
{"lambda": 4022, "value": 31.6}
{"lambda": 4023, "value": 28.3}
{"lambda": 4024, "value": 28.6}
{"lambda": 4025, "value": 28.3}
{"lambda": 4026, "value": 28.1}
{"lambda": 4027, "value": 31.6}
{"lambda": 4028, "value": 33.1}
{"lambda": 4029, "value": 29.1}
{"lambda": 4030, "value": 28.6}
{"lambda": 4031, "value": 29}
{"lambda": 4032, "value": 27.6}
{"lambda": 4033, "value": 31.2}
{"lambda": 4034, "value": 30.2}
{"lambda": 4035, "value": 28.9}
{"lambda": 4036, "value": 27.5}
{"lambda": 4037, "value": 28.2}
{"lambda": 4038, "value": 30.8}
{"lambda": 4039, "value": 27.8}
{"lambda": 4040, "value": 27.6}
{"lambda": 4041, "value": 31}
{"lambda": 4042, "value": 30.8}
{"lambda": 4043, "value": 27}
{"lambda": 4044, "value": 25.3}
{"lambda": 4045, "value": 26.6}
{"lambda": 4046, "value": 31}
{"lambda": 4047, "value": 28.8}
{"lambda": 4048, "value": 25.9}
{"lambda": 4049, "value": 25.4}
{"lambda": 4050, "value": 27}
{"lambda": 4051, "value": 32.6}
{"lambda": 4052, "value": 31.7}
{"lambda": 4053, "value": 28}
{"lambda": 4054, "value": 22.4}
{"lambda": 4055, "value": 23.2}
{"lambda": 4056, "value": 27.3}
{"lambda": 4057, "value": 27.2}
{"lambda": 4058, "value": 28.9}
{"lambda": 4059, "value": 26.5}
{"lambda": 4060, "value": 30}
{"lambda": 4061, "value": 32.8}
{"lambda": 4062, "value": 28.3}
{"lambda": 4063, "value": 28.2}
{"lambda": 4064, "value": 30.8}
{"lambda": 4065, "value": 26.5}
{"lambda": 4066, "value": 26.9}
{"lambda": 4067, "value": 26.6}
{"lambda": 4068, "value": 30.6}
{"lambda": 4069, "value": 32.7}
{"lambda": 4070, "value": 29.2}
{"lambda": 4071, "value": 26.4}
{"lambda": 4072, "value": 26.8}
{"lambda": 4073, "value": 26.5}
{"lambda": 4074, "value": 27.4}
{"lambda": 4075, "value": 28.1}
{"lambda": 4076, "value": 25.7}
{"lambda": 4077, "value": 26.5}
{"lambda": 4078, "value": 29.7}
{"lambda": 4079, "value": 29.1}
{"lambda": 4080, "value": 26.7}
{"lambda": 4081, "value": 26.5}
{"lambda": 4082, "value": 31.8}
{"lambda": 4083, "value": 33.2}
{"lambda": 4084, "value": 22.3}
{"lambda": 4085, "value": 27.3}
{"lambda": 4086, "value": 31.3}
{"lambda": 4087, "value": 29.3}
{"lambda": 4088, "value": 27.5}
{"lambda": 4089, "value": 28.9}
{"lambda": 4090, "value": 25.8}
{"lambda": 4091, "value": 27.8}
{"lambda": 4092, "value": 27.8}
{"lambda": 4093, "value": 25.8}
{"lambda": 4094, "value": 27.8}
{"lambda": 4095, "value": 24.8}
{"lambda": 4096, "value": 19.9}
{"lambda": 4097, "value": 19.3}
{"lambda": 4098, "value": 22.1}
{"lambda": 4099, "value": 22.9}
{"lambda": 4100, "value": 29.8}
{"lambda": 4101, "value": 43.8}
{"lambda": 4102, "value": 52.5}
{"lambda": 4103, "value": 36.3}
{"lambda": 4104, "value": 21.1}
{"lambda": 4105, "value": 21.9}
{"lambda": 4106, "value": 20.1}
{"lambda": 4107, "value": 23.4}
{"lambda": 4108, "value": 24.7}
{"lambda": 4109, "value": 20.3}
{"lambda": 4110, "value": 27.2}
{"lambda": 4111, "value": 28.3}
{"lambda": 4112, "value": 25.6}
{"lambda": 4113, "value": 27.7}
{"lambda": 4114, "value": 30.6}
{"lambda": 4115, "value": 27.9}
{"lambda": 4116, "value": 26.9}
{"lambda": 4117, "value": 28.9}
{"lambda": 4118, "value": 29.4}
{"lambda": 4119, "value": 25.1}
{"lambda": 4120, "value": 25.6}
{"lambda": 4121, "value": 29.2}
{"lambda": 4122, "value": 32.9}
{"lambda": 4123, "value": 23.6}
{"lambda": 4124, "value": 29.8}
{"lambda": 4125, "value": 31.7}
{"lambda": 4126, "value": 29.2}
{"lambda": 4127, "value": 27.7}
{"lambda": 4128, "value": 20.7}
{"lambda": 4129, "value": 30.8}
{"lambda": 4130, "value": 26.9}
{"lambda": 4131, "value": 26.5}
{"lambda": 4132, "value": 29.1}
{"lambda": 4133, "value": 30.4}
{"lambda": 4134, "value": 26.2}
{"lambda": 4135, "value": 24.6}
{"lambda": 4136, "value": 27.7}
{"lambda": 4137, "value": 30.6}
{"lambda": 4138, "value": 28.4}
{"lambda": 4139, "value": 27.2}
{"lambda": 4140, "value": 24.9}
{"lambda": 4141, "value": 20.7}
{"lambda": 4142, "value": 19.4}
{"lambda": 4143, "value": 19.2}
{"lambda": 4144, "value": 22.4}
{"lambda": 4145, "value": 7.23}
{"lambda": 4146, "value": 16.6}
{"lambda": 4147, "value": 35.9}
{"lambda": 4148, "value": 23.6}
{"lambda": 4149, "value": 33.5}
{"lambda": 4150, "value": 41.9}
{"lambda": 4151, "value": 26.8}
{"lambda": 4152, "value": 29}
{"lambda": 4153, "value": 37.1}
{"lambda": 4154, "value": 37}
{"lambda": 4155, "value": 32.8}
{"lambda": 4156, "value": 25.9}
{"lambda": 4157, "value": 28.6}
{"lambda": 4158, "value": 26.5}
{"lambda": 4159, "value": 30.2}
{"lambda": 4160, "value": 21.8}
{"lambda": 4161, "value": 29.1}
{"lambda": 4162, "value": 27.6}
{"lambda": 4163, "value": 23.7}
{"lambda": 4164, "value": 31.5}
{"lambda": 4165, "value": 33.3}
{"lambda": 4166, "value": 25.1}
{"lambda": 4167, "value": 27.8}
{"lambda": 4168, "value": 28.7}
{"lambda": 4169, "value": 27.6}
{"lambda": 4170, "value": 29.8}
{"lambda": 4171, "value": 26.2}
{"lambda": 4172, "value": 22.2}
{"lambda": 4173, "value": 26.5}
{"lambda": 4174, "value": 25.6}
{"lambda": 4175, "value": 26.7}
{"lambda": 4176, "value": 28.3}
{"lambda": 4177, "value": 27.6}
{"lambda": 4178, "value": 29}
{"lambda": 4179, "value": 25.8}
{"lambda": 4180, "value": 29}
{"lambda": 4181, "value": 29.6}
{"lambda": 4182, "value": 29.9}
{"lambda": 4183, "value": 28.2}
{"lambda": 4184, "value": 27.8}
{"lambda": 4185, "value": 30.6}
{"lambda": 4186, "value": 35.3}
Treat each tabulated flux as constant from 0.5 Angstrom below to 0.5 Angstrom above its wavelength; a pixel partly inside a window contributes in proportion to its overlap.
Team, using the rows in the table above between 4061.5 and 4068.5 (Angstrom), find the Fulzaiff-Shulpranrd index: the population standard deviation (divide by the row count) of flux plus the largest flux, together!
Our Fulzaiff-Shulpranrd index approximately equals 32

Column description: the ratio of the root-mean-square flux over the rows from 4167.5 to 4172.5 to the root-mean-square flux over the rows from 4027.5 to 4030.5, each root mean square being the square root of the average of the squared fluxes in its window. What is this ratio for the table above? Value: 0.89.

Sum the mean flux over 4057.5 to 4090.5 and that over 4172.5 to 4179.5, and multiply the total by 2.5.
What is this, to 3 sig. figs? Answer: 138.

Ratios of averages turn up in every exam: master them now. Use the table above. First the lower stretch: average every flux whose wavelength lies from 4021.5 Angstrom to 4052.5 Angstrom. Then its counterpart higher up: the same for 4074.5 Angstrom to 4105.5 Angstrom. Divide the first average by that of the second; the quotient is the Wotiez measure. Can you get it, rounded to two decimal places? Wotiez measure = 1.03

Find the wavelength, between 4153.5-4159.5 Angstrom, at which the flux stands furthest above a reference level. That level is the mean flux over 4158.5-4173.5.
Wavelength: 4154 Angstrom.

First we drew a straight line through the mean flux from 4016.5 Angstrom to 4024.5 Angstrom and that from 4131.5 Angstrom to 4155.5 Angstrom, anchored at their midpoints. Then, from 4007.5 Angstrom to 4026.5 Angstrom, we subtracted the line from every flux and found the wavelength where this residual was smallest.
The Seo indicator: 4011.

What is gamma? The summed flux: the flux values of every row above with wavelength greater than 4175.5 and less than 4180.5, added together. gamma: 140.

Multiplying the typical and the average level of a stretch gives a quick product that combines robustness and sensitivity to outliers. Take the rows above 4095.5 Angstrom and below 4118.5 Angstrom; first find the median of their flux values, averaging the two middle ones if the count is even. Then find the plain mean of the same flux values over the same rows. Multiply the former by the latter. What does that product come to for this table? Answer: 738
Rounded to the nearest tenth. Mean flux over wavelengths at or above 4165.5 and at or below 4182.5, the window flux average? 27.4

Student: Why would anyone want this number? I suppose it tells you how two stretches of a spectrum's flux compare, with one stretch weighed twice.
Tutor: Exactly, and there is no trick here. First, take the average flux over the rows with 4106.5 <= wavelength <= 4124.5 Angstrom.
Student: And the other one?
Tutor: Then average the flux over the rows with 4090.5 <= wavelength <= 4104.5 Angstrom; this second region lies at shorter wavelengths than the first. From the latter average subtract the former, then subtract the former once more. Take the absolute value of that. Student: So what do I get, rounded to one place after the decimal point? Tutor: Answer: 25.4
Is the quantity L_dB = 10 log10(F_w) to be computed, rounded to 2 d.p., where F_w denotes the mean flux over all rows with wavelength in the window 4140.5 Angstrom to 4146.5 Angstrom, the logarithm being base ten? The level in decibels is 12.45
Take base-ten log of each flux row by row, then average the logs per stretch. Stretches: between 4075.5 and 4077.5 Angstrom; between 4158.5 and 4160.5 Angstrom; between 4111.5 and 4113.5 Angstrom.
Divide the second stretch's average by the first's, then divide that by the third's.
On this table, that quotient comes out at 0.70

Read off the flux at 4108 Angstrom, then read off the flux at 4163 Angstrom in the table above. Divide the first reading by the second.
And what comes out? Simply 1.04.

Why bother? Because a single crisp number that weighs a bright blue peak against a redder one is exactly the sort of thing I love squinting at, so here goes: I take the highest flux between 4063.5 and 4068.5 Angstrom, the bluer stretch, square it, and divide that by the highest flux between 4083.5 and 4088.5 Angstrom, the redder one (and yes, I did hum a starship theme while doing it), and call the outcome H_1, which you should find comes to 30.3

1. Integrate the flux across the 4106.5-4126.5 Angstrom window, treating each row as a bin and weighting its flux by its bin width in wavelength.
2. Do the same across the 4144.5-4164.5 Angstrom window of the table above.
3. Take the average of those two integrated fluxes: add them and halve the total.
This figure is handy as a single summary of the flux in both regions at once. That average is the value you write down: 557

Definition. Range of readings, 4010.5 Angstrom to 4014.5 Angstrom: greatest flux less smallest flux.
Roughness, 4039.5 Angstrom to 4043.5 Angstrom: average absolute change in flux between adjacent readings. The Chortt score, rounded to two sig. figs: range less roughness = 1.9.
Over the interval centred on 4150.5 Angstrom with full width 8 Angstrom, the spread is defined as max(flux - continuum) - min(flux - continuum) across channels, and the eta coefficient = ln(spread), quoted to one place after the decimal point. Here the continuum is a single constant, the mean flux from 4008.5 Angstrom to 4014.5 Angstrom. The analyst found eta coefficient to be 2.9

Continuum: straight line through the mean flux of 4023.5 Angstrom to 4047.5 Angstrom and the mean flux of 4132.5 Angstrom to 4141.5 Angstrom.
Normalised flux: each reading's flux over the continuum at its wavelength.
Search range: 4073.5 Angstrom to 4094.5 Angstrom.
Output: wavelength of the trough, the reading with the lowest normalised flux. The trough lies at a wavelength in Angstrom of 4084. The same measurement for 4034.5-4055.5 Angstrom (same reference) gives 4054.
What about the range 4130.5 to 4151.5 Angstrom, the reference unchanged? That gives 4145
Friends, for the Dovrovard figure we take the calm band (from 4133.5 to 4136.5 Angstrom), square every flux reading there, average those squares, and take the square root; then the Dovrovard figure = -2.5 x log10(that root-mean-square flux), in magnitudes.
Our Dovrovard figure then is -3.55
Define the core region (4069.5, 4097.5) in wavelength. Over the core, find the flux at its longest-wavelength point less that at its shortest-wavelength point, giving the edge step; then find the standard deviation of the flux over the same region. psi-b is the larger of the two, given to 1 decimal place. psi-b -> 3.0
